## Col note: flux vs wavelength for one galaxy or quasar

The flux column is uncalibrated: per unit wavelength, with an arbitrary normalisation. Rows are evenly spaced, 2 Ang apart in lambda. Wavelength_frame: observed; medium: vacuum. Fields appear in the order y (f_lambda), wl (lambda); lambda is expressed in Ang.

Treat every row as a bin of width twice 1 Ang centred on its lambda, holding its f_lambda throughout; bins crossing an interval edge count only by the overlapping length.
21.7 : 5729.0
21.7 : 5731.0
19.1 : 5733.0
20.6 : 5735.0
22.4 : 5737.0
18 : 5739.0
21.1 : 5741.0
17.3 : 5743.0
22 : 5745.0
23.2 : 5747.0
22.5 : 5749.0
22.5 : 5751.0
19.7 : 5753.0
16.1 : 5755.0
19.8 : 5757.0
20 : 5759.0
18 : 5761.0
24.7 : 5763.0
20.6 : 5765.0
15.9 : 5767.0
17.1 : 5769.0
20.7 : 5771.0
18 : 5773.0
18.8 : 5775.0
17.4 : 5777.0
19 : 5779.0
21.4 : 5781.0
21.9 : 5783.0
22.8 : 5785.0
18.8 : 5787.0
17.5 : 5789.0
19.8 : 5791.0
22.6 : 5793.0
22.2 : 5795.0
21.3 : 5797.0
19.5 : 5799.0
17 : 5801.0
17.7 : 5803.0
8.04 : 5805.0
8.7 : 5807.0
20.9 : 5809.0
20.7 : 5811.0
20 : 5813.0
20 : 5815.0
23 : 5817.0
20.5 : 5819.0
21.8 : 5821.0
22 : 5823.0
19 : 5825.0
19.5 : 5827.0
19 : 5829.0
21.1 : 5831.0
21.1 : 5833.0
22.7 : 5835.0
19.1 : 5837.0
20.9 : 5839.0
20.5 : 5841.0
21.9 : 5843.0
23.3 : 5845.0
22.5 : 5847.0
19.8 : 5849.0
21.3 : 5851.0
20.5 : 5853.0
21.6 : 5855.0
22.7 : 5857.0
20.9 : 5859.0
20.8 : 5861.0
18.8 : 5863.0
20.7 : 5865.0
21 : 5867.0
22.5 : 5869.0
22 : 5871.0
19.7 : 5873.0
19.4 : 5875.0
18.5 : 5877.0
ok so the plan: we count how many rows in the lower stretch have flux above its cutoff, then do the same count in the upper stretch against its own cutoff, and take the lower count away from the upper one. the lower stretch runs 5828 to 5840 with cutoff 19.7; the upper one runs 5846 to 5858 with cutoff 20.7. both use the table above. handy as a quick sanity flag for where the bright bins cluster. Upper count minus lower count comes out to 0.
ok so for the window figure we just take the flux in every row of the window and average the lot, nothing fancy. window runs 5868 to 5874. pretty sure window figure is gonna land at 21.4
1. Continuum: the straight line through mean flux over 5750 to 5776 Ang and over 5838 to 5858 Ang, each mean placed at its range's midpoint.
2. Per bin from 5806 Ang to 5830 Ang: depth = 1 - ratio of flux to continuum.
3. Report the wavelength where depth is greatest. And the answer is 5807.0 Ang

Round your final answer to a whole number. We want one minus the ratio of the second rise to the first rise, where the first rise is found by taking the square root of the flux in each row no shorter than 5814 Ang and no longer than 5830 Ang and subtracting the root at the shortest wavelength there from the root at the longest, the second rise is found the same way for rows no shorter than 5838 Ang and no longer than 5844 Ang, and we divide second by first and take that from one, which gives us 2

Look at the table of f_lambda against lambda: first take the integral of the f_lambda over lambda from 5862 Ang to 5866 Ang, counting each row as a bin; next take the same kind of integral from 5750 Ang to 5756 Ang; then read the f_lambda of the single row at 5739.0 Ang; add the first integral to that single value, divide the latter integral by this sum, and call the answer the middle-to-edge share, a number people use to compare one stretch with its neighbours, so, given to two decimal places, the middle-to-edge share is 1.20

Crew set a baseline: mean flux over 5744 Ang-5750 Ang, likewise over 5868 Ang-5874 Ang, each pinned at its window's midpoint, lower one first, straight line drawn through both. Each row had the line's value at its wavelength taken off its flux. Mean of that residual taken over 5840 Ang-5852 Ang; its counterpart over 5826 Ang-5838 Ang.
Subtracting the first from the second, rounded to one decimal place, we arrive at -1.3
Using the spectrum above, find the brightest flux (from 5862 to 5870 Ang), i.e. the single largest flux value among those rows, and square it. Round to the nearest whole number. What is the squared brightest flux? 506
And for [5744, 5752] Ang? 538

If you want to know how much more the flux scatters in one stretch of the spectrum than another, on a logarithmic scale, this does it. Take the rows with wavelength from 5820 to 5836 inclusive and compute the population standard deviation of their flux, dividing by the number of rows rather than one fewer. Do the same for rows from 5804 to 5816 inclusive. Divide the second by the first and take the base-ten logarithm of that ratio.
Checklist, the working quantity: 0.6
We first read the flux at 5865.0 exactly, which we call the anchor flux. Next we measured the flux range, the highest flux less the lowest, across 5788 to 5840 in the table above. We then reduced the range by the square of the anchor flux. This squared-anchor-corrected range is -414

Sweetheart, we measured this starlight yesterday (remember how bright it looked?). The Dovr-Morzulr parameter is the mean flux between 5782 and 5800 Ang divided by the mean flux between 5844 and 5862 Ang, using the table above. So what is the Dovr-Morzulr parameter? 0.96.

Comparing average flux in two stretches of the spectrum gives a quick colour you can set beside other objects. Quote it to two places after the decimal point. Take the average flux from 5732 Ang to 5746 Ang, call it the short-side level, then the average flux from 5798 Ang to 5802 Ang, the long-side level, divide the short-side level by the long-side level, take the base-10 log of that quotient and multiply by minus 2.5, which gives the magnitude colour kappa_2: -0.10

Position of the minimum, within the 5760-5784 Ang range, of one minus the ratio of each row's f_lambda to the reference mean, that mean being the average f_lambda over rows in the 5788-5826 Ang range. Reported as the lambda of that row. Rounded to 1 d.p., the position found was 5763.0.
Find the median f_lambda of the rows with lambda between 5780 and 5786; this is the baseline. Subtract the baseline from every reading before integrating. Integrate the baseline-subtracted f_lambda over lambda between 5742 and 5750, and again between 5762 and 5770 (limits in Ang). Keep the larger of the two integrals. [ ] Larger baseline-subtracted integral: -5.2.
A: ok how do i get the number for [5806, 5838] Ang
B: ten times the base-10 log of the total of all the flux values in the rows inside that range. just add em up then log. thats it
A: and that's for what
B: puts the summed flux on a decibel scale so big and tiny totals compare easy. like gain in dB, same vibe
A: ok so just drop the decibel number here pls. 25.0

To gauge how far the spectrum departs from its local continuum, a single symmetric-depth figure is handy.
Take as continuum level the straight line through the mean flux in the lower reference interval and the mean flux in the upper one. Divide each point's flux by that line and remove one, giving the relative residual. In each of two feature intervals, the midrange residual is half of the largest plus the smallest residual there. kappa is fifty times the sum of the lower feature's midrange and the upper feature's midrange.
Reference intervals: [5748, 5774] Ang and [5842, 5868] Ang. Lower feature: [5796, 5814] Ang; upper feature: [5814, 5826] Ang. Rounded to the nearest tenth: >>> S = -13.0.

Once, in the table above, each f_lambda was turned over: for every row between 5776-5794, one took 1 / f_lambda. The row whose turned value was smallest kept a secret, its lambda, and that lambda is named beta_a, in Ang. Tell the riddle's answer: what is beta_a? 5785.0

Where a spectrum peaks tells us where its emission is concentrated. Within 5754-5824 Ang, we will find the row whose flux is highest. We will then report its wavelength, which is 5763.0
